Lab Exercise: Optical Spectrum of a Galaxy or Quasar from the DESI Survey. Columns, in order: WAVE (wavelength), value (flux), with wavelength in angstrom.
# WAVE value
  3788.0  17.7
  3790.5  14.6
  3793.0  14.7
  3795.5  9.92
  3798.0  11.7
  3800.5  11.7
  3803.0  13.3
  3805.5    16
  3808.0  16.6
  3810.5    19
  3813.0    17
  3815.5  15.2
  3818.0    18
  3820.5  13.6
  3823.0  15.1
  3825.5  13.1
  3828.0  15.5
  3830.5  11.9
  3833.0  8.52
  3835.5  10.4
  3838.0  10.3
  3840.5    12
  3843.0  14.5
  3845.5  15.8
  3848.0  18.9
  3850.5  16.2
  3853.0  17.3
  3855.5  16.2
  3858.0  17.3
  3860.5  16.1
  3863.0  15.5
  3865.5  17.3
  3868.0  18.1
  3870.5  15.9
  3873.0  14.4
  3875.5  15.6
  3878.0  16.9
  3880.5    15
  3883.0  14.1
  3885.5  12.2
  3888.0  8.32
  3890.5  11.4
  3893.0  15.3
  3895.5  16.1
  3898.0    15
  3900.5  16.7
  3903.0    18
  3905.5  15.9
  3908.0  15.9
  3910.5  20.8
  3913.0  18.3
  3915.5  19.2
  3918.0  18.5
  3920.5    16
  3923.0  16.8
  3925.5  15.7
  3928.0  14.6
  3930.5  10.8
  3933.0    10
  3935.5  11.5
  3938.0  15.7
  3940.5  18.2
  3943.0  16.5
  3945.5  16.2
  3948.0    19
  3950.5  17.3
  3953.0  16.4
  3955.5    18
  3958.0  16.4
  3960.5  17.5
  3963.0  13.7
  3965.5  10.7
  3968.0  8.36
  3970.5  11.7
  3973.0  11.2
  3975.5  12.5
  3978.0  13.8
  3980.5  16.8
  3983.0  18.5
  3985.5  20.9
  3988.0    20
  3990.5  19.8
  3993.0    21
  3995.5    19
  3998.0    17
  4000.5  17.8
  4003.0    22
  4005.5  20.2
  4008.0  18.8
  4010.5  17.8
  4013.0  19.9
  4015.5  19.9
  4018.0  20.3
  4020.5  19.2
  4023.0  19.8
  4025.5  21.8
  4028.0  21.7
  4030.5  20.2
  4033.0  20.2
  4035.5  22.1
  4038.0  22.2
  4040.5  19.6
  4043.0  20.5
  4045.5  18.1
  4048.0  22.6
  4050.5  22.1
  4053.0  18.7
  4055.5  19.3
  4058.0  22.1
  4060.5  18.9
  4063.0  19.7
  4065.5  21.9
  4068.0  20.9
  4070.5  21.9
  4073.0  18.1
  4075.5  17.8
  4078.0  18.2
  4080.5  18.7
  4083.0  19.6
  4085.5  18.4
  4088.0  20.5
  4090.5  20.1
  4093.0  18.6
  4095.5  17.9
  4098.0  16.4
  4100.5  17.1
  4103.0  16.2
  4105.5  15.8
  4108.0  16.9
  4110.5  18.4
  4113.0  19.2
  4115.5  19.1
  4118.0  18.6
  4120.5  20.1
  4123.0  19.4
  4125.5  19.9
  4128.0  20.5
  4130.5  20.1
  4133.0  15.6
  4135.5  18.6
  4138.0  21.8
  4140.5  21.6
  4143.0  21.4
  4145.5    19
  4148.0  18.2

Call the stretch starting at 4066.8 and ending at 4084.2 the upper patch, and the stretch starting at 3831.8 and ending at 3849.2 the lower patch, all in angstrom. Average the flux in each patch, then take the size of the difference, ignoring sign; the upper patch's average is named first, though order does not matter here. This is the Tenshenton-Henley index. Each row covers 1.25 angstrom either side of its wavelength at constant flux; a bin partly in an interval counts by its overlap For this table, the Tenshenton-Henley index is 6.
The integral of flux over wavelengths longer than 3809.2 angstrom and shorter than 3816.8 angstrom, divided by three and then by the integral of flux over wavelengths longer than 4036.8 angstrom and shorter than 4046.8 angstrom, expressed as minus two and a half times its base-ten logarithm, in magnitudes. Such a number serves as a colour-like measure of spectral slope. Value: 1.7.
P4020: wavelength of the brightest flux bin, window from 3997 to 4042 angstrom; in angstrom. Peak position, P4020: 4038.0 angstrom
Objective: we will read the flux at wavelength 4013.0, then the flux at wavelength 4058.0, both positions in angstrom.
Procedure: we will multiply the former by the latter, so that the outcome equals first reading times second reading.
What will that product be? 440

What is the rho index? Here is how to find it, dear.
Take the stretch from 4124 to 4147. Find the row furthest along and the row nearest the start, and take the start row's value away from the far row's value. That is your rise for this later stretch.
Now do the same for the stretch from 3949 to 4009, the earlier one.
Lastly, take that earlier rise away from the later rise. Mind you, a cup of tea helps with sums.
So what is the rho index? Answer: -2.4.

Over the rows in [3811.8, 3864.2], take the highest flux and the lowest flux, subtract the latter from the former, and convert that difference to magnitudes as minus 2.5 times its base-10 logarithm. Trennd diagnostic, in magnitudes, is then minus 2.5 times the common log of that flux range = -2.5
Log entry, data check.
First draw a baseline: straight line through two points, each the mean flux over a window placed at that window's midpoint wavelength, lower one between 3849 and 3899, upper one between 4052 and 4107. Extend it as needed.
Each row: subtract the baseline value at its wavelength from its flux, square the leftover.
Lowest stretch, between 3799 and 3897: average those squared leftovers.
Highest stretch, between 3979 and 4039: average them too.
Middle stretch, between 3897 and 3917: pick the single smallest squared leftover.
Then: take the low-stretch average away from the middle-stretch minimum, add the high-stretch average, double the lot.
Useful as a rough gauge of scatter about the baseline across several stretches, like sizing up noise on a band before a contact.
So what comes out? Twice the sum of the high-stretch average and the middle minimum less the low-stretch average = -1.1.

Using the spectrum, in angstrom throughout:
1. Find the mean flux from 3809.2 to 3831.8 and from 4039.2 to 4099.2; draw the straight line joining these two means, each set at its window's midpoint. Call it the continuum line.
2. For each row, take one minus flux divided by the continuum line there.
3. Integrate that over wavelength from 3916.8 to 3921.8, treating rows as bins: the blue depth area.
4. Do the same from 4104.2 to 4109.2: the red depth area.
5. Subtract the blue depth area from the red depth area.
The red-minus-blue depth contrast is 1.0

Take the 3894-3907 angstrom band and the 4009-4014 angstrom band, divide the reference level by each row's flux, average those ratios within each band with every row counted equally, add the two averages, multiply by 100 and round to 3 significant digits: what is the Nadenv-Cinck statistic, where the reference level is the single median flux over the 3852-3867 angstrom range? 192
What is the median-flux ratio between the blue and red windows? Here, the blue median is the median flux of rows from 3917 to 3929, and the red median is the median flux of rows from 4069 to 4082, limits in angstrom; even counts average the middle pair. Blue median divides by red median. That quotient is 0.88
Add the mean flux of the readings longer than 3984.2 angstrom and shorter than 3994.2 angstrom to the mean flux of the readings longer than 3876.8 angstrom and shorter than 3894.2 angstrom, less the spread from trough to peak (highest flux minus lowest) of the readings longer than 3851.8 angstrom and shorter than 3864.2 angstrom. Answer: 31.9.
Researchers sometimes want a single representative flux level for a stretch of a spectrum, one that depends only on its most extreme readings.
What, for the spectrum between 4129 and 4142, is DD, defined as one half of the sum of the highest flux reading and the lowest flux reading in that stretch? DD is 19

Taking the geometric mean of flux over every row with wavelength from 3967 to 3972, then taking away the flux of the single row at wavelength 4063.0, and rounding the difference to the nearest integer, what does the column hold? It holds -10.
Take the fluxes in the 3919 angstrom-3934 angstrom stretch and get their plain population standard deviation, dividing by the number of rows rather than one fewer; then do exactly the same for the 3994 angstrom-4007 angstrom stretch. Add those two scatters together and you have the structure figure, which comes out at 4.4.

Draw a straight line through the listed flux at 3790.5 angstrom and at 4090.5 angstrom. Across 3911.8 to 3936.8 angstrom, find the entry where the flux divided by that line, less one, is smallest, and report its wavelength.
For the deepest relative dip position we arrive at 3933.0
